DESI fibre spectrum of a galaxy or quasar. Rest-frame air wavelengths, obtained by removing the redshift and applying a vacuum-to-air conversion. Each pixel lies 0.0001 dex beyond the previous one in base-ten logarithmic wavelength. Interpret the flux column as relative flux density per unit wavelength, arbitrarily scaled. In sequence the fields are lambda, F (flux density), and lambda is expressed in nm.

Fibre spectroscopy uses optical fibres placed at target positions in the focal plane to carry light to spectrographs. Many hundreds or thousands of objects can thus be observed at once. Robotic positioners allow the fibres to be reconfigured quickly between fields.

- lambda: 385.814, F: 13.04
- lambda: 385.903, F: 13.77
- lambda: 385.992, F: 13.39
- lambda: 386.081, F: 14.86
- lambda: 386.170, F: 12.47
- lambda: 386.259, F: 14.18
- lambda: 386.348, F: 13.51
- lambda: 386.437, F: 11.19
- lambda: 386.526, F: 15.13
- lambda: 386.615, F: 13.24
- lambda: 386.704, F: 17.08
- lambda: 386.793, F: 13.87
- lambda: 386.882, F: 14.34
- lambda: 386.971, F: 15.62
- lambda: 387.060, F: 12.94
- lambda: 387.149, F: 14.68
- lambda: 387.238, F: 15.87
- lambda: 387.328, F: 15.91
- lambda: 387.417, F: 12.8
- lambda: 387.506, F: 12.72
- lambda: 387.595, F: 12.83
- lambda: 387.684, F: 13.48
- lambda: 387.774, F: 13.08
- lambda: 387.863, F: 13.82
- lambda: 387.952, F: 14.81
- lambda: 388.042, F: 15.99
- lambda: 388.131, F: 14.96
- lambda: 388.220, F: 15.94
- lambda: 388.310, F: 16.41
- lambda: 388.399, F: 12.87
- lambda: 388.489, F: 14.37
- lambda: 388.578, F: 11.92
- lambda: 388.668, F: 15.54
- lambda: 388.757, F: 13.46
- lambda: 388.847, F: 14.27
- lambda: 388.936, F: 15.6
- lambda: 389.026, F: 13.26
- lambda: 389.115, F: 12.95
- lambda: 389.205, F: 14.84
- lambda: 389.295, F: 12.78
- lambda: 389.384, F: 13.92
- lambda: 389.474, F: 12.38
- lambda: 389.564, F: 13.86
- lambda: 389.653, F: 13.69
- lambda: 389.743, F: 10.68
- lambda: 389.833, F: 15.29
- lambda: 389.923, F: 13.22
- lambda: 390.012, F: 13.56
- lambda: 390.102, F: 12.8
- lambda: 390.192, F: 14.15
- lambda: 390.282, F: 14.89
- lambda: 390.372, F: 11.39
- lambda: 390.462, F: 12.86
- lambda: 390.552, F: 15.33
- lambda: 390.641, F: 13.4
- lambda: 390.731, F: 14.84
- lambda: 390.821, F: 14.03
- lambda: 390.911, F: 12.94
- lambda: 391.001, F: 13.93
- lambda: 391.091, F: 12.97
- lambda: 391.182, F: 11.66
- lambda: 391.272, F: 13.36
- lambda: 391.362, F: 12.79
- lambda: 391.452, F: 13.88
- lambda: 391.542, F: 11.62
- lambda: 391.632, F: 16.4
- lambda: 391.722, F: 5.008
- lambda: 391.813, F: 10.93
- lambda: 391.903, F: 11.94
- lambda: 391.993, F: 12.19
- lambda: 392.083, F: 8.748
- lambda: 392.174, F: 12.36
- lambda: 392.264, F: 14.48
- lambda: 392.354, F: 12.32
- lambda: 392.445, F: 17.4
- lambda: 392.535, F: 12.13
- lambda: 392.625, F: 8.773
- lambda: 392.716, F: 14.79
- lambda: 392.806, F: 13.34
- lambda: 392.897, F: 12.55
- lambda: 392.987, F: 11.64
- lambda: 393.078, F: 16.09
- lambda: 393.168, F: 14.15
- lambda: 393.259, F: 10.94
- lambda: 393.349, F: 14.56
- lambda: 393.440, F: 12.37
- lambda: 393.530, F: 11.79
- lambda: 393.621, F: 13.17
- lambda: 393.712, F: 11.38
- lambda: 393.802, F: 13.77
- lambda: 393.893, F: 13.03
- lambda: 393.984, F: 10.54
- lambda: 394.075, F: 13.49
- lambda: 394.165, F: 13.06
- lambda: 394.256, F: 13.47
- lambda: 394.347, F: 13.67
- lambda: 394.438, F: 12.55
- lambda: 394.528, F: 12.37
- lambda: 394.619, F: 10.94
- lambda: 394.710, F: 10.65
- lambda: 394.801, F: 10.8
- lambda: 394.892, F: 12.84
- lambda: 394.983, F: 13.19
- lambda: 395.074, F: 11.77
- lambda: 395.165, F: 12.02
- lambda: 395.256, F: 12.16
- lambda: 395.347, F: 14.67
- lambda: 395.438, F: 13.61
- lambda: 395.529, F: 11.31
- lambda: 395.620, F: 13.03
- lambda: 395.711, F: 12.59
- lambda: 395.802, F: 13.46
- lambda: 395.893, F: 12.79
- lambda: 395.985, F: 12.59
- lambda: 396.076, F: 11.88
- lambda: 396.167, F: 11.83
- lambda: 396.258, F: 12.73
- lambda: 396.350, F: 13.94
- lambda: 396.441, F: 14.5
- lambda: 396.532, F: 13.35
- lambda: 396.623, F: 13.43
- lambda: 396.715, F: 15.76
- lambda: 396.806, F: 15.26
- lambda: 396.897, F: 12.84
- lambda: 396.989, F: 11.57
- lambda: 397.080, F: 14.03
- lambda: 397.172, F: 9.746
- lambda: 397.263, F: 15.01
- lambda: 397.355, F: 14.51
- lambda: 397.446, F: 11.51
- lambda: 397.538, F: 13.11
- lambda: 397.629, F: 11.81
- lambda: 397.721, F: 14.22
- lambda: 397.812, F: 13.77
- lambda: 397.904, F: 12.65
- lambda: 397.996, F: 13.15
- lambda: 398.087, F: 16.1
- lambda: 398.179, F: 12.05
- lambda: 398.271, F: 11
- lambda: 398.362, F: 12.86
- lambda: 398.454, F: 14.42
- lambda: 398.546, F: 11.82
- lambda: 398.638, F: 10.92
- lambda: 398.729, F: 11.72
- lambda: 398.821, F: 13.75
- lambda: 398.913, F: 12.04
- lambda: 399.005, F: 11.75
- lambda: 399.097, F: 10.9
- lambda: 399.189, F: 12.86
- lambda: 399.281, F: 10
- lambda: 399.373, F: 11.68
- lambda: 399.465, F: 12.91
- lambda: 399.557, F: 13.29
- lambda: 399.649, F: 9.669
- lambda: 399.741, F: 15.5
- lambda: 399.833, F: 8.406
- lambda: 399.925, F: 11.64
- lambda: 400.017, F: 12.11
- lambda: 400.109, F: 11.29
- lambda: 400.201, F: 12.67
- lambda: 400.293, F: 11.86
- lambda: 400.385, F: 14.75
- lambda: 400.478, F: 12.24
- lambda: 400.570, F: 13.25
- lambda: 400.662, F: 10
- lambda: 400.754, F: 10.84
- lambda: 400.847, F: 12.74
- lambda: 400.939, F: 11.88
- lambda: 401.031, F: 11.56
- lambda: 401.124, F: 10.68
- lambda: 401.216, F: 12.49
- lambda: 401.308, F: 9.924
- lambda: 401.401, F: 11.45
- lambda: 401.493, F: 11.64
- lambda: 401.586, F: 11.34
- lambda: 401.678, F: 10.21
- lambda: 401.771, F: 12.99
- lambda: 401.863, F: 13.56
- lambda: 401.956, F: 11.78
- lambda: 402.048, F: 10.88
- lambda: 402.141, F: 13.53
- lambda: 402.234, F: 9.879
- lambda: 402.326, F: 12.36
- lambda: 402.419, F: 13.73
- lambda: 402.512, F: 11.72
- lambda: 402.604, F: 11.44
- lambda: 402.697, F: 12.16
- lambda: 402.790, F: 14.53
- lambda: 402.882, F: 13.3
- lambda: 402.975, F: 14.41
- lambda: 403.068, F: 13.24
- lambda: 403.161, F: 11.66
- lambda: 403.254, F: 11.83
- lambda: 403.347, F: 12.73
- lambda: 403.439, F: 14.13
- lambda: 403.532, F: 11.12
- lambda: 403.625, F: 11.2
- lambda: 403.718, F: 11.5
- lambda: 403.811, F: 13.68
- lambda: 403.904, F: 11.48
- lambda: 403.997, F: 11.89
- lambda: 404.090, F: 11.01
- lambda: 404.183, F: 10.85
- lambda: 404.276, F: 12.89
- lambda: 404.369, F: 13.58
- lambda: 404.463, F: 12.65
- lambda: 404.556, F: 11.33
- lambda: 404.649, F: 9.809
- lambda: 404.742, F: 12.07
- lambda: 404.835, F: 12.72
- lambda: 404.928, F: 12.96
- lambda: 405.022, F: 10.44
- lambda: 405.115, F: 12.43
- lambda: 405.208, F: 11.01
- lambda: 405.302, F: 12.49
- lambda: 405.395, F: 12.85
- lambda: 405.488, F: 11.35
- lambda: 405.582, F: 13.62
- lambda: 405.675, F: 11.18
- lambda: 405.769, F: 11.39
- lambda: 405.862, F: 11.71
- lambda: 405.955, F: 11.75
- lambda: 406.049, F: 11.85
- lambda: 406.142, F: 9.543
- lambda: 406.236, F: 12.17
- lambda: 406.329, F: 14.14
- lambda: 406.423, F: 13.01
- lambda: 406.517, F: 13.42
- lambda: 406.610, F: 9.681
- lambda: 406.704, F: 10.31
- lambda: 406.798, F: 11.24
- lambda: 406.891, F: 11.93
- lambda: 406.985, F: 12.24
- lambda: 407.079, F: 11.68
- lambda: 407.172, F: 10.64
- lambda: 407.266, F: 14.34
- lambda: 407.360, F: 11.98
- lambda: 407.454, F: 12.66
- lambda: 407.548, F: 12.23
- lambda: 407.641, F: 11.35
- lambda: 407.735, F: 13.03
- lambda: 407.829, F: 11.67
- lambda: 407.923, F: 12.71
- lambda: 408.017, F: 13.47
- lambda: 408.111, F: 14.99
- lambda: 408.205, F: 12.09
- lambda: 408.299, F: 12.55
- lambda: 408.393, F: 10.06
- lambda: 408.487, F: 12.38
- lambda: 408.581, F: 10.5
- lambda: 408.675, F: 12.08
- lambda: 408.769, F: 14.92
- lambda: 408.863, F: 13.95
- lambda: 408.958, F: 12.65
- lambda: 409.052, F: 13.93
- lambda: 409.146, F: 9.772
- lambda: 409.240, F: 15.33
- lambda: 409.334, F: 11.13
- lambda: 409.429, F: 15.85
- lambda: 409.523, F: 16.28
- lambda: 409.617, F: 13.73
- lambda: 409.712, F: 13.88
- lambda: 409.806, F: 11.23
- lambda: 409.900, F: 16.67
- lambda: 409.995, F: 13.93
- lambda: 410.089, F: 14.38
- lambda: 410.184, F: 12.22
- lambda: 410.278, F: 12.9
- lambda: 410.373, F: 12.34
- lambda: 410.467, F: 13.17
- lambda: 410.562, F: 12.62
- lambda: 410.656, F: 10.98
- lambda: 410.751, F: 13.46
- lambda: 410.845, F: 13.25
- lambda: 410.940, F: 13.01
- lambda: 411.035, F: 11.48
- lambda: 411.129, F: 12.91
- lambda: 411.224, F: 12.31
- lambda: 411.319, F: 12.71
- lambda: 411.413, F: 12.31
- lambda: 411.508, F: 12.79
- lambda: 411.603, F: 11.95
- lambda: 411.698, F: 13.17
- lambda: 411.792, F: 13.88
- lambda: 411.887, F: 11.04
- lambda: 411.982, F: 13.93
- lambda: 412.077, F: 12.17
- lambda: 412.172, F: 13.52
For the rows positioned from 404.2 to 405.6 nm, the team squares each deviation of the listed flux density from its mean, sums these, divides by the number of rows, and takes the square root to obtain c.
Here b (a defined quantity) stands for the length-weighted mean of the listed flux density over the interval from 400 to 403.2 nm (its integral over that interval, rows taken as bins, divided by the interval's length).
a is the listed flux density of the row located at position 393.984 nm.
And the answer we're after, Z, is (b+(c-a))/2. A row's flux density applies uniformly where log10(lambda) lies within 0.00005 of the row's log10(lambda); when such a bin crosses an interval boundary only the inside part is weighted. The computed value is 1.33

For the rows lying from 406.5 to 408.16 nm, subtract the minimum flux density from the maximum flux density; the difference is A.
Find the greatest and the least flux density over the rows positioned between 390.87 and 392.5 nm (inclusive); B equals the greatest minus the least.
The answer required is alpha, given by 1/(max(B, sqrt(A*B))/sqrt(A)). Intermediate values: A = 5.3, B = 12.4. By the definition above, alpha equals 0.19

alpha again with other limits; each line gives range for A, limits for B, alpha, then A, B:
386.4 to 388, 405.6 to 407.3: 0.46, 5.9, 4.8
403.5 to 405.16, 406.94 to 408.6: 0.40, 3.9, 4.9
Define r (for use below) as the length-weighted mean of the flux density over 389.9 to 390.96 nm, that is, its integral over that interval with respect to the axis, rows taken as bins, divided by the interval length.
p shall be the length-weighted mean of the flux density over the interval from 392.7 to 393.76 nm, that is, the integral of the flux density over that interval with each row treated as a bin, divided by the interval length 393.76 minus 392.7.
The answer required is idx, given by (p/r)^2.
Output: 0.91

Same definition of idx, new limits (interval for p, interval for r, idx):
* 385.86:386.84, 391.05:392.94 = 1.26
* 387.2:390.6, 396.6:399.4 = 1.18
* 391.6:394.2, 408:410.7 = 0.91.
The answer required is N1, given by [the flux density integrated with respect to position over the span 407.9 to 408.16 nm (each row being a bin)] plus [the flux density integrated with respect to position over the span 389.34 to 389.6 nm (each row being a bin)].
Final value 7.1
